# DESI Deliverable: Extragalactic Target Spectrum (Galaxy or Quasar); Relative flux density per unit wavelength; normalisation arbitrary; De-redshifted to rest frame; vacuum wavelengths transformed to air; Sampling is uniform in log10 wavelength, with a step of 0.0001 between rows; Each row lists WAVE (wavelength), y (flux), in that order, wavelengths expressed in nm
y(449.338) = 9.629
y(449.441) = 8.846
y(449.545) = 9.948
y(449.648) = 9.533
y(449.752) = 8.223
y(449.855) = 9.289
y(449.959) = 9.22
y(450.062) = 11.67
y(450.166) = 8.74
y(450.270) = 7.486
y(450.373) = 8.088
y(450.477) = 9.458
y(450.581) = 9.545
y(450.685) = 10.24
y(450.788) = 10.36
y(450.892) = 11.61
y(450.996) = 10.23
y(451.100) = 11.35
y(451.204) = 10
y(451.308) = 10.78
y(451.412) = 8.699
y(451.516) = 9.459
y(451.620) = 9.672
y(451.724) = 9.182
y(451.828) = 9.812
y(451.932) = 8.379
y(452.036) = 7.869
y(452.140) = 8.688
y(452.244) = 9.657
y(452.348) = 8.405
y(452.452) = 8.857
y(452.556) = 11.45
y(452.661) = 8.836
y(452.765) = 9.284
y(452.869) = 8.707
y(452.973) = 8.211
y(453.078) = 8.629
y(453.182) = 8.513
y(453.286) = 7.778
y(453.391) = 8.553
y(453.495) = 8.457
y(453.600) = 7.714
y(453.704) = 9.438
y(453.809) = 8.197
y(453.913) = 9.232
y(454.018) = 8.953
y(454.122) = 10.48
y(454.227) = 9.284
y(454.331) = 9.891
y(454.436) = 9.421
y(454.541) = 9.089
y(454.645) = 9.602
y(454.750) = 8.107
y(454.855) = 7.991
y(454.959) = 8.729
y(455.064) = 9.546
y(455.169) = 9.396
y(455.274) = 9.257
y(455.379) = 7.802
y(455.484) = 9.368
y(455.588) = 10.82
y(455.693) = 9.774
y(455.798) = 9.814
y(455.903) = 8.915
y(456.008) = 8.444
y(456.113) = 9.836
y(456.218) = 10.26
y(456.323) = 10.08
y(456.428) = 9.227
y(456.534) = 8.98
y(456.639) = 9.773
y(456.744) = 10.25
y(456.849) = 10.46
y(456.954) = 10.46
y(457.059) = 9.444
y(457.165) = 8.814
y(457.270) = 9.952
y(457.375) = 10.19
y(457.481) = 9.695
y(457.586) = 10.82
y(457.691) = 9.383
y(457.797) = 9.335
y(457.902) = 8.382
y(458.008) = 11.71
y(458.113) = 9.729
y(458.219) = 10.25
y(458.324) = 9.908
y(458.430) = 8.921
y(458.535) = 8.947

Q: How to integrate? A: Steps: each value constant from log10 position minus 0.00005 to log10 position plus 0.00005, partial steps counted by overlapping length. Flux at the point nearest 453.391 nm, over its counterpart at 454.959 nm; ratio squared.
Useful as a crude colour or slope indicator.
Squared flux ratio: 1.0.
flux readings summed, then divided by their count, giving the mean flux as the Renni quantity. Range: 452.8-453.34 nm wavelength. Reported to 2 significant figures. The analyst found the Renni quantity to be 8.4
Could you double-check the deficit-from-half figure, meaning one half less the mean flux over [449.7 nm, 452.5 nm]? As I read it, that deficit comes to -8.9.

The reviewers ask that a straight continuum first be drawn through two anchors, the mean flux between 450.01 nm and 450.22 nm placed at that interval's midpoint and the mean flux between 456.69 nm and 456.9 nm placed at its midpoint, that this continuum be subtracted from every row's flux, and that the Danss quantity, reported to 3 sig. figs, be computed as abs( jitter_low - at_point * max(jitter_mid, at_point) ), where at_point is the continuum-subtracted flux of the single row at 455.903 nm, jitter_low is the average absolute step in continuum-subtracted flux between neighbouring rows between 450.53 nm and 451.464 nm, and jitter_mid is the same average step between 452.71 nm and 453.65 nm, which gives 1.80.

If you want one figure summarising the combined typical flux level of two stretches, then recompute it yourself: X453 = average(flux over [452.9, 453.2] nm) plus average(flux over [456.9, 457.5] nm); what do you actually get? 18.2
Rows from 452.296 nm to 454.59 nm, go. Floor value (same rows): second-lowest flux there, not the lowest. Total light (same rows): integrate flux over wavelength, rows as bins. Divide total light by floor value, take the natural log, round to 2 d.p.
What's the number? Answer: 0.97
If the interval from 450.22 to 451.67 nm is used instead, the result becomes 0.56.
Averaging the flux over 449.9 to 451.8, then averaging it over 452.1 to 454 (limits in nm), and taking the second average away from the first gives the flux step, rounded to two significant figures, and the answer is 0.95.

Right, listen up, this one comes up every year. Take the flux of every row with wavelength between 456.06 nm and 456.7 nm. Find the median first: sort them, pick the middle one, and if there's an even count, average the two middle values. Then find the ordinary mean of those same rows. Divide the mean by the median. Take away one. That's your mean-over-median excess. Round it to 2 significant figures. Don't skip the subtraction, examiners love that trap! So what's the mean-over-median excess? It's -0.011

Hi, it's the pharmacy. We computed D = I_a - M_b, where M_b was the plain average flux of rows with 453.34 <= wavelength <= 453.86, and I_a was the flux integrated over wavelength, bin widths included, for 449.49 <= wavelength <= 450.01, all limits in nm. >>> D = -3.7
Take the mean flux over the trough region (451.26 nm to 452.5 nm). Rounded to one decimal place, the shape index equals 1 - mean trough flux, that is -8.1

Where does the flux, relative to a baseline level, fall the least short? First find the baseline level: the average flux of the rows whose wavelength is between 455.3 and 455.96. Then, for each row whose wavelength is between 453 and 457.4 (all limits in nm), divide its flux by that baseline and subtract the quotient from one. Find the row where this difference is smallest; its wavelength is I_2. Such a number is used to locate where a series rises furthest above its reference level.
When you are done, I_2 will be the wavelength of 455.588 nm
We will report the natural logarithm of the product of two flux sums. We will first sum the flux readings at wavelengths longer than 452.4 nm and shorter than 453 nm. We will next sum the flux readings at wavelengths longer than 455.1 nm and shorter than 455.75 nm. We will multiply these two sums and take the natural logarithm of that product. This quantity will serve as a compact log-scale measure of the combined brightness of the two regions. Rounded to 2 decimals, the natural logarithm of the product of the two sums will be 8.05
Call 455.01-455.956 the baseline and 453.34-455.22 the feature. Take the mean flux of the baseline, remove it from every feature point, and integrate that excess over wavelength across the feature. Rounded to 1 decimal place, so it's -0.8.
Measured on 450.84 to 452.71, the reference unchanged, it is 0.4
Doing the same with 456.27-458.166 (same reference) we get 0.8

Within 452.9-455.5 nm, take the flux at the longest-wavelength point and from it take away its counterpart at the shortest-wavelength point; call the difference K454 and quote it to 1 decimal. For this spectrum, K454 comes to 1.2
